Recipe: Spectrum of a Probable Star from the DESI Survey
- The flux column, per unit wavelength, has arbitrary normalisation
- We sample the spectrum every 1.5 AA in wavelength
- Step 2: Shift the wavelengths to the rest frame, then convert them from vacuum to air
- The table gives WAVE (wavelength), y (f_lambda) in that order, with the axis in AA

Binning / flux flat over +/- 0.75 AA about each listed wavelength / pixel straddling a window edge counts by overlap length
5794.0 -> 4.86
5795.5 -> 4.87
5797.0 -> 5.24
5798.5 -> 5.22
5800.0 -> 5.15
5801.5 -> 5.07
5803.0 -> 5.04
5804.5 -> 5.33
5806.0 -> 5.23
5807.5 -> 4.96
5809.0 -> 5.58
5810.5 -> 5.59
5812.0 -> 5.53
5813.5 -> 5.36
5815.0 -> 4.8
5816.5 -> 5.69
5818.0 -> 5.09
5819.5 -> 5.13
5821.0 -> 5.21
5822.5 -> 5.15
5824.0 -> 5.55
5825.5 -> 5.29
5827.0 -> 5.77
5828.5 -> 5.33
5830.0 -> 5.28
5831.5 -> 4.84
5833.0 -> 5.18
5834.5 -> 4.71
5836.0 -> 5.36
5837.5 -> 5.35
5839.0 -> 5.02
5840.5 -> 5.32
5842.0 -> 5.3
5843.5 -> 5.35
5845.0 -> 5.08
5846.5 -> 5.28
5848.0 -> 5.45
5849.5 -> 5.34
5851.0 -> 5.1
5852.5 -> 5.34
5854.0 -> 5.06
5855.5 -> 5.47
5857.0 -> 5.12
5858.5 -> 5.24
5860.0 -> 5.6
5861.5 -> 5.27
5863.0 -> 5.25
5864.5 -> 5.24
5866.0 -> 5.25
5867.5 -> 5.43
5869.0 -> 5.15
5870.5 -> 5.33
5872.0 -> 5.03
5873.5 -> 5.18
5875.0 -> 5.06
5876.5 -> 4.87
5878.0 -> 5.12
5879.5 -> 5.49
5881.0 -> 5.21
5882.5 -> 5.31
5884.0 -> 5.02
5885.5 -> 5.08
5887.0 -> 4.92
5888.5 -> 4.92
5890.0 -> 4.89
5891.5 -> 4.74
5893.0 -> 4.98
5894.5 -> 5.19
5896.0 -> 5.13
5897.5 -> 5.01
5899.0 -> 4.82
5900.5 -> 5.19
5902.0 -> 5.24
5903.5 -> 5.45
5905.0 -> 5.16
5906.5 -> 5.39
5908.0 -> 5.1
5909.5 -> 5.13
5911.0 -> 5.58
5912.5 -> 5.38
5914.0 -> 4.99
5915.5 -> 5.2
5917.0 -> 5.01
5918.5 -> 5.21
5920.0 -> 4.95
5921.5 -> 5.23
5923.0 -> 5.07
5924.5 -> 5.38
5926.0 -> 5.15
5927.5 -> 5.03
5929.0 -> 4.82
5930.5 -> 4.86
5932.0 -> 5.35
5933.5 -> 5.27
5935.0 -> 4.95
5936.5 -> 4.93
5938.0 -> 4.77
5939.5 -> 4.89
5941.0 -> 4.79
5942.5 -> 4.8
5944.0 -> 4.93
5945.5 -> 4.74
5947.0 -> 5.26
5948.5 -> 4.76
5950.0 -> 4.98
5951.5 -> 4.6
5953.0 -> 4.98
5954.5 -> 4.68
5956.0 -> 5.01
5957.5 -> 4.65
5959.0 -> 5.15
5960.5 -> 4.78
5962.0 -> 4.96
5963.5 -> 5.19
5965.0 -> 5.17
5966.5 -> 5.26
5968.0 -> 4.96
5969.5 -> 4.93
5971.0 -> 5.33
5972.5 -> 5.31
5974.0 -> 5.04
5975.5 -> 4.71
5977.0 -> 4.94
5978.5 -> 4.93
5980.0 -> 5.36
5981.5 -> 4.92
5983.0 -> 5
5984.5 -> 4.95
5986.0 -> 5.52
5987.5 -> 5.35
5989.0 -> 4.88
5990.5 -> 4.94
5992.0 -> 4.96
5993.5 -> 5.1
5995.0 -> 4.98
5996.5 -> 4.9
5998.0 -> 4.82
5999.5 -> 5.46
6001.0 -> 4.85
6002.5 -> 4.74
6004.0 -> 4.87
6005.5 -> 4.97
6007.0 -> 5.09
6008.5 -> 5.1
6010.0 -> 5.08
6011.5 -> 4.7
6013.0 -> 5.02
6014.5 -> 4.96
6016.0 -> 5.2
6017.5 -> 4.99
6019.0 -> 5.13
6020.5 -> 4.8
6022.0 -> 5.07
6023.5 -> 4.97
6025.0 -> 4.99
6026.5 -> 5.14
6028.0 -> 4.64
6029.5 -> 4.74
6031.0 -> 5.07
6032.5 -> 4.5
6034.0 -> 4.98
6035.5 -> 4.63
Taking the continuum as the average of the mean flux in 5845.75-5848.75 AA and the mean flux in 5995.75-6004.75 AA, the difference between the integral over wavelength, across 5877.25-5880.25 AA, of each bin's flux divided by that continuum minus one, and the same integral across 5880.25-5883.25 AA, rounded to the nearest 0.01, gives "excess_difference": 0.03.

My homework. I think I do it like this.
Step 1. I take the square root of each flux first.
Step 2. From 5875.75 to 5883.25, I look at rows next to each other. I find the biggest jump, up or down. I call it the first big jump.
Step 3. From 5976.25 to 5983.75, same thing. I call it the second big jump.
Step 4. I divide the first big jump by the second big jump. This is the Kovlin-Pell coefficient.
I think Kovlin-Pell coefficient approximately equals 0.83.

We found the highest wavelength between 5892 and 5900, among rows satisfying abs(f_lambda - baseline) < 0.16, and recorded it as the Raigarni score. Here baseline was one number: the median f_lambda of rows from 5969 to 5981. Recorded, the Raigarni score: 5897.5 AA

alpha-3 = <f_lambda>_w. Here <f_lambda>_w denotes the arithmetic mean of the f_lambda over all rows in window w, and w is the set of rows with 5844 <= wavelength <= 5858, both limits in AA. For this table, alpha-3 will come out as 5.25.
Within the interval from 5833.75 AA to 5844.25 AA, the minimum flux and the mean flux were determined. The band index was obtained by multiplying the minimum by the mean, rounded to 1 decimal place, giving 24.5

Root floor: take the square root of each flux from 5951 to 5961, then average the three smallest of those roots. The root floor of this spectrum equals 2.15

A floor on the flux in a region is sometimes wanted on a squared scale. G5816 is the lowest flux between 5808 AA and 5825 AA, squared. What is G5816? 23.0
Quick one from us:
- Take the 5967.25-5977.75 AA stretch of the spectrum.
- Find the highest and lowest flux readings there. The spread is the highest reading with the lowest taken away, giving 0.62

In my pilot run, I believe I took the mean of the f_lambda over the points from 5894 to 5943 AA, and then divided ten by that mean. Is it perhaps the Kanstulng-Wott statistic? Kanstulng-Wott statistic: 1.96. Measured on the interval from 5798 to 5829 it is 1.89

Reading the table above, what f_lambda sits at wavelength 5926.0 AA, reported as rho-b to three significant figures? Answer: 5.15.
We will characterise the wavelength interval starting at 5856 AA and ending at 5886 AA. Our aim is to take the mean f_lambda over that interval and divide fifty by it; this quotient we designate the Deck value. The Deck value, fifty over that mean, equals 9.6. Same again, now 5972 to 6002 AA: 9.9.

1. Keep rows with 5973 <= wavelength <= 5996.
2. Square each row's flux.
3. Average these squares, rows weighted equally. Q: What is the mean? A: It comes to 25.4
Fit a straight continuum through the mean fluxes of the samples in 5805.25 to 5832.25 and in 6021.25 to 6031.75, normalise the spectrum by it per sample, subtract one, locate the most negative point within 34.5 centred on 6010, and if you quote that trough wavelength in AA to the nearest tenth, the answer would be 6011.5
